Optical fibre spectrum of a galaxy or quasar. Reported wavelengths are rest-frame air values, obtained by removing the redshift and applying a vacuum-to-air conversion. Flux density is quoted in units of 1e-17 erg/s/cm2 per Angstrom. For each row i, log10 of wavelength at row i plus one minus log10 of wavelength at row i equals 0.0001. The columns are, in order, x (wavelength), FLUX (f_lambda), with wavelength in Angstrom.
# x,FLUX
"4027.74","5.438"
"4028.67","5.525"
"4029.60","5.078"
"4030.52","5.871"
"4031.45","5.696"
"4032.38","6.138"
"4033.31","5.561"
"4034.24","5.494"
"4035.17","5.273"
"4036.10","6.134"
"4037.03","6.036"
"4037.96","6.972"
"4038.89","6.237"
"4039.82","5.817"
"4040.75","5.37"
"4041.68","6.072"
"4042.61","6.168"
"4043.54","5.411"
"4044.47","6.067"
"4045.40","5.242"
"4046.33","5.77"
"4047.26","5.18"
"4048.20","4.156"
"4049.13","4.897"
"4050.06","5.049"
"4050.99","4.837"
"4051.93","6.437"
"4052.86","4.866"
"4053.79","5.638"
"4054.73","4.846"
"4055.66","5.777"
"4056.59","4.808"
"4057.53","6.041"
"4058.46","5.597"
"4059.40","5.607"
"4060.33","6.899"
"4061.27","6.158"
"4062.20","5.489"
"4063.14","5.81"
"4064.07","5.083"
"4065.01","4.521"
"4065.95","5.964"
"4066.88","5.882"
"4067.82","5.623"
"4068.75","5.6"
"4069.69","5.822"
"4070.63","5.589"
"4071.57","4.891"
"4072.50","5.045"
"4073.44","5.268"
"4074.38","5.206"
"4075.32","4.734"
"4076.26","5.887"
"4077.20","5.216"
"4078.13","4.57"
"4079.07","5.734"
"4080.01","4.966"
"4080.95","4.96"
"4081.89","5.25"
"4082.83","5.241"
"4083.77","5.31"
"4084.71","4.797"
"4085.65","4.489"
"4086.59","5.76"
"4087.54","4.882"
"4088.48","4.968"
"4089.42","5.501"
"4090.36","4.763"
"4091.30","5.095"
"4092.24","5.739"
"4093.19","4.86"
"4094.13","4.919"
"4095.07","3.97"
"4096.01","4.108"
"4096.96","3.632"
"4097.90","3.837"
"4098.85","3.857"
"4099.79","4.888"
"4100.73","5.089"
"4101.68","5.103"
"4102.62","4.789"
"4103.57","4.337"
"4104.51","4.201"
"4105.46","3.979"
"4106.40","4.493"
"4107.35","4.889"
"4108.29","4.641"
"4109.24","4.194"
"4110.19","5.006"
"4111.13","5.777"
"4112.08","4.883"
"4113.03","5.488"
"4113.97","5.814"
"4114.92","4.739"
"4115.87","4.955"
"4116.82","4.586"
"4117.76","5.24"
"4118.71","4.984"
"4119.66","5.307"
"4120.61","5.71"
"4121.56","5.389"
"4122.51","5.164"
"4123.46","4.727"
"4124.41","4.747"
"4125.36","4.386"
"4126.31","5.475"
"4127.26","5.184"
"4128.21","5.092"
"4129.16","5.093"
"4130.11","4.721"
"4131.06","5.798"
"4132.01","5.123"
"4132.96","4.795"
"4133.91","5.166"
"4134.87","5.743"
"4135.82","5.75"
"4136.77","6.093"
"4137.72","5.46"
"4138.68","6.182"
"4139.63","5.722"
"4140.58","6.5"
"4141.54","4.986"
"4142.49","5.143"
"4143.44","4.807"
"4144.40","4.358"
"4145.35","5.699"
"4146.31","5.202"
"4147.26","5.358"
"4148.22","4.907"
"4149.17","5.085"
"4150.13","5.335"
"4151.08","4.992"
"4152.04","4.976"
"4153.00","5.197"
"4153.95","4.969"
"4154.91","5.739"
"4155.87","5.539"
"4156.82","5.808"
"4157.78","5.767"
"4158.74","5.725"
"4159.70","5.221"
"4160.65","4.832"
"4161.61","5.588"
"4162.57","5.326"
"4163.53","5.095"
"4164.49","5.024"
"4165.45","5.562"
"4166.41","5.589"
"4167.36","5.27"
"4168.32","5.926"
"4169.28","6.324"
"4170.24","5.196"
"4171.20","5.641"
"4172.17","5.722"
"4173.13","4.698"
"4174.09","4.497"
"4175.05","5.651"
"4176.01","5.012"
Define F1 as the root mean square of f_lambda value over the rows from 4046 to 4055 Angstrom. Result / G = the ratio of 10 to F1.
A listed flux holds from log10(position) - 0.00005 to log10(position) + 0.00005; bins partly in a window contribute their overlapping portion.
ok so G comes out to 1.92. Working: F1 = 5.20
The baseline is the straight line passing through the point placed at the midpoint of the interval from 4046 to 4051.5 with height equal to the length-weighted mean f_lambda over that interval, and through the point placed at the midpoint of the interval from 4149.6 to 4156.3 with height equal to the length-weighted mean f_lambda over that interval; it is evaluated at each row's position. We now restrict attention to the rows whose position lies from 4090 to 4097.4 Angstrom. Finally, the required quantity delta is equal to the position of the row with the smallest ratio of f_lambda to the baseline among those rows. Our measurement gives 4096.96 Angstrom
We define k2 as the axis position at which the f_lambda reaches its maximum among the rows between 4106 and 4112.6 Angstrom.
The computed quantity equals 4111.13 Angstrom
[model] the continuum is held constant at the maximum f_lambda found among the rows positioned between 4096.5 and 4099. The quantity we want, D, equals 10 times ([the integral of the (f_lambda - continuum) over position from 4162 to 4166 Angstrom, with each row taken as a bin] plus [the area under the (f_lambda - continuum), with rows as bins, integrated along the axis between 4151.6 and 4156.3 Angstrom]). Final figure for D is 123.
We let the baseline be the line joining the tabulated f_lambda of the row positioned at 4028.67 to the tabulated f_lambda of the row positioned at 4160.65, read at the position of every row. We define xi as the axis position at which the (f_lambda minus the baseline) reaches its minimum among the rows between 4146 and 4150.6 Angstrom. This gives 4148.22 Angstrom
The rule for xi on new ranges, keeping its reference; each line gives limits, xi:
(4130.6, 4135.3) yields 4132.96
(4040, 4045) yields 4040.75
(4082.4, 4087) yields 4085.65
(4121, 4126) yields 4125.36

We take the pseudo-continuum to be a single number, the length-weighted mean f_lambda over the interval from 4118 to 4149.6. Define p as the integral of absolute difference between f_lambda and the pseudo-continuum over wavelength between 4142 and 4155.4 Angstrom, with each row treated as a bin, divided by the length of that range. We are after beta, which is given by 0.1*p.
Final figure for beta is 0.03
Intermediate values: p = 0.3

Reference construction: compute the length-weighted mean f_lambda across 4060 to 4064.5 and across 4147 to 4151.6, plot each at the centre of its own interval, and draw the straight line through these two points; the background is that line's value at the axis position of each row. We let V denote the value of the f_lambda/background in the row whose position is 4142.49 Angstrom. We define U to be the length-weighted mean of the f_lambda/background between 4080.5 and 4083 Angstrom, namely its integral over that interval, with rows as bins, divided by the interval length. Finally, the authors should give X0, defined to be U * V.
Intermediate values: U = 0.90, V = 0.99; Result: 0.90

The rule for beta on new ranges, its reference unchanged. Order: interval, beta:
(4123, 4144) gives 0.04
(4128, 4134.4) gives 0.03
